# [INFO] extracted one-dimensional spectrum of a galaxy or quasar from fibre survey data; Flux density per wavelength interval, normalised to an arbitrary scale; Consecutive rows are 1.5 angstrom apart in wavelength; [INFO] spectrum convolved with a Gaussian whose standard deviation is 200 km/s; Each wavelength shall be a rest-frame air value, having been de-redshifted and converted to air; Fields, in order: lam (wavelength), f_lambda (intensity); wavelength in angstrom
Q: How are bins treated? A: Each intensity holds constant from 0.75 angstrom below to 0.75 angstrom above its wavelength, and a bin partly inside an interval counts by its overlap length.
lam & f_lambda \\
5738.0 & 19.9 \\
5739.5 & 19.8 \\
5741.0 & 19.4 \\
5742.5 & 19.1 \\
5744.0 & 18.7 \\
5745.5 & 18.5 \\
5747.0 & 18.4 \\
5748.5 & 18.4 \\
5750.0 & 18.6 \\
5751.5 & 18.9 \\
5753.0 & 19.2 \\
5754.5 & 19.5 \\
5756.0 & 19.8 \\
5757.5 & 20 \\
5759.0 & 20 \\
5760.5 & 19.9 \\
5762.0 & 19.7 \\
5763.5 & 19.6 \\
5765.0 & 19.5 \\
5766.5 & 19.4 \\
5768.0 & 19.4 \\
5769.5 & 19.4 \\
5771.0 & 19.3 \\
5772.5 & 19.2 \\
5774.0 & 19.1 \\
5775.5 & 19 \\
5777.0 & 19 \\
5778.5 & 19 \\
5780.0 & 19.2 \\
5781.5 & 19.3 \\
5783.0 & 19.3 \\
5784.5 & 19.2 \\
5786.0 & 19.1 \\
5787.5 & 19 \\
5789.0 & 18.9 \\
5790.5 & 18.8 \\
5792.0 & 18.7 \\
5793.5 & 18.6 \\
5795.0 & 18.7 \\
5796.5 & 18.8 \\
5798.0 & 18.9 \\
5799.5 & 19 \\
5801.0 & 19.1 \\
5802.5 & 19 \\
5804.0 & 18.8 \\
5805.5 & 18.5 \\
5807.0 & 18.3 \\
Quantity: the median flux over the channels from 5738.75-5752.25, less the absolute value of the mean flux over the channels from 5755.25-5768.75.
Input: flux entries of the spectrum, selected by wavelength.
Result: -1.0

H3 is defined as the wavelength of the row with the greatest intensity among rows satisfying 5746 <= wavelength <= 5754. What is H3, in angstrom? 5753.0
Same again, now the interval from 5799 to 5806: 5801.0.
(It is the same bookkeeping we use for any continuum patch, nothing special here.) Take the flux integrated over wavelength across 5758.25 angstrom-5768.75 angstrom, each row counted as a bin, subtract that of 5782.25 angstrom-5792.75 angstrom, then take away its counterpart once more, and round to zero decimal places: -193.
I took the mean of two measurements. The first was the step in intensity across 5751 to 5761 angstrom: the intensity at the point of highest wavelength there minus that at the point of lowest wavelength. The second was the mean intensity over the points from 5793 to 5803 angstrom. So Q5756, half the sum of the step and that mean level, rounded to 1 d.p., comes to 9.9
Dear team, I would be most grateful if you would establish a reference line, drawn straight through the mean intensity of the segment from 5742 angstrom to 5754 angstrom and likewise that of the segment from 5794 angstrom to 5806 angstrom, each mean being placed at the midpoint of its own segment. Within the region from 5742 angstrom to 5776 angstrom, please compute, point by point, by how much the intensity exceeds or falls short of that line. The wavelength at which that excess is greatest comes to 5757.5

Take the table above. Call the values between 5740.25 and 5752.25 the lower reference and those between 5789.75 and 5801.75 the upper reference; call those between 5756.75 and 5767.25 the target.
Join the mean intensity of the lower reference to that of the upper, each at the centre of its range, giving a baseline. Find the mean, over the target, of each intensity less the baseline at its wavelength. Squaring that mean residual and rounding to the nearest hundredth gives 0.91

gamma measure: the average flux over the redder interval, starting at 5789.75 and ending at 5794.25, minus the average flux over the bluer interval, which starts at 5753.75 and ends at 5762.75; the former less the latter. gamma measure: -1.1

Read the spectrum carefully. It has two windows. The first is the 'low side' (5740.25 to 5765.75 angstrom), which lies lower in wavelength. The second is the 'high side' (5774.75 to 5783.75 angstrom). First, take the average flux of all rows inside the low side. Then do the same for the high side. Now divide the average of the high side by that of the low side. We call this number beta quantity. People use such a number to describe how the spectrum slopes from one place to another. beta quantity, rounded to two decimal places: 0.99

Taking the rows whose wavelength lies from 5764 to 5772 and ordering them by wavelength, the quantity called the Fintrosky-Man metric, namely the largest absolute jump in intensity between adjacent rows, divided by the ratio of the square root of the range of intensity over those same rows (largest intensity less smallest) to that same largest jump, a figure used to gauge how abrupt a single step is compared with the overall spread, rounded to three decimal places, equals 0.022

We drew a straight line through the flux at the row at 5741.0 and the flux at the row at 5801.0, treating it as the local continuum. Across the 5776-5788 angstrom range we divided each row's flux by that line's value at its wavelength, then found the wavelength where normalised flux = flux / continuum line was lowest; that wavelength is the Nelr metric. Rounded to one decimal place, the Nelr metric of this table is 5777.0 angstrom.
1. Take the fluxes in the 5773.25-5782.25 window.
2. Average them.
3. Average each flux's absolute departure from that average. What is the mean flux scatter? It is 0.100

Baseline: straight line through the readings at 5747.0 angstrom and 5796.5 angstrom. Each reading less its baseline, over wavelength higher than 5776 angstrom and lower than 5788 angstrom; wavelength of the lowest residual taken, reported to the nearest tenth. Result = 5787.5 angstrom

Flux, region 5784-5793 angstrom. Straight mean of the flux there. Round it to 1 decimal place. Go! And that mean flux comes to 18.9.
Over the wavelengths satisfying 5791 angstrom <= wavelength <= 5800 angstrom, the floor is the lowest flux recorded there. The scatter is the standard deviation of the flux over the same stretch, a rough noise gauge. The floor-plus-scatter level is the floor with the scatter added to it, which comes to 18.7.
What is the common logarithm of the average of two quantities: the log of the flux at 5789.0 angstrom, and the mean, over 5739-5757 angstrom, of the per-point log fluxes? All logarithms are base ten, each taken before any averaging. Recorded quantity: 0.106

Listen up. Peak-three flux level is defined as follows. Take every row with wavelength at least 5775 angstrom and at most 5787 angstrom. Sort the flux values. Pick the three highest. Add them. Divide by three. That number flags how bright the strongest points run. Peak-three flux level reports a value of 19.3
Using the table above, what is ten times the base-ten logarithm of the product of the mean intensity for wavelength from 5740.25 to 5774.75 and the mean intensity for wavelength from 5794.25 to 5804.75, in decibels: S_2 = 25.6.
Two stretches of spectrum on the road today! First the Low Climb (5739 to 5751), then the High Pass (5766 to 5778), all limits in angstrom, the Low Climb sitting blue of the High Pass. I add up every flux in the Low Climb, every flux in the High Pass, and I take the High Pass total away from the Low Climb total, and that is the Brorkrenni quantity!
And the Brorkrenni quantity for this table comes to -2.9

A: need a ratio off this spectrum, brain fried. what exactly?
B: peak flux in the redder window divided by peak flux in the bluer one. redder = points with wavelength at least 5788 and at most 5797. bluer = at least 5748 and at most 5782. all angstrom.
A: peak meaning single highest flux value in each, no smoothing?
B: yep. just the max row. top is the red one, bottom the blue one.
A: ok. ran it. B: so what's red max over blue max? 0.945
